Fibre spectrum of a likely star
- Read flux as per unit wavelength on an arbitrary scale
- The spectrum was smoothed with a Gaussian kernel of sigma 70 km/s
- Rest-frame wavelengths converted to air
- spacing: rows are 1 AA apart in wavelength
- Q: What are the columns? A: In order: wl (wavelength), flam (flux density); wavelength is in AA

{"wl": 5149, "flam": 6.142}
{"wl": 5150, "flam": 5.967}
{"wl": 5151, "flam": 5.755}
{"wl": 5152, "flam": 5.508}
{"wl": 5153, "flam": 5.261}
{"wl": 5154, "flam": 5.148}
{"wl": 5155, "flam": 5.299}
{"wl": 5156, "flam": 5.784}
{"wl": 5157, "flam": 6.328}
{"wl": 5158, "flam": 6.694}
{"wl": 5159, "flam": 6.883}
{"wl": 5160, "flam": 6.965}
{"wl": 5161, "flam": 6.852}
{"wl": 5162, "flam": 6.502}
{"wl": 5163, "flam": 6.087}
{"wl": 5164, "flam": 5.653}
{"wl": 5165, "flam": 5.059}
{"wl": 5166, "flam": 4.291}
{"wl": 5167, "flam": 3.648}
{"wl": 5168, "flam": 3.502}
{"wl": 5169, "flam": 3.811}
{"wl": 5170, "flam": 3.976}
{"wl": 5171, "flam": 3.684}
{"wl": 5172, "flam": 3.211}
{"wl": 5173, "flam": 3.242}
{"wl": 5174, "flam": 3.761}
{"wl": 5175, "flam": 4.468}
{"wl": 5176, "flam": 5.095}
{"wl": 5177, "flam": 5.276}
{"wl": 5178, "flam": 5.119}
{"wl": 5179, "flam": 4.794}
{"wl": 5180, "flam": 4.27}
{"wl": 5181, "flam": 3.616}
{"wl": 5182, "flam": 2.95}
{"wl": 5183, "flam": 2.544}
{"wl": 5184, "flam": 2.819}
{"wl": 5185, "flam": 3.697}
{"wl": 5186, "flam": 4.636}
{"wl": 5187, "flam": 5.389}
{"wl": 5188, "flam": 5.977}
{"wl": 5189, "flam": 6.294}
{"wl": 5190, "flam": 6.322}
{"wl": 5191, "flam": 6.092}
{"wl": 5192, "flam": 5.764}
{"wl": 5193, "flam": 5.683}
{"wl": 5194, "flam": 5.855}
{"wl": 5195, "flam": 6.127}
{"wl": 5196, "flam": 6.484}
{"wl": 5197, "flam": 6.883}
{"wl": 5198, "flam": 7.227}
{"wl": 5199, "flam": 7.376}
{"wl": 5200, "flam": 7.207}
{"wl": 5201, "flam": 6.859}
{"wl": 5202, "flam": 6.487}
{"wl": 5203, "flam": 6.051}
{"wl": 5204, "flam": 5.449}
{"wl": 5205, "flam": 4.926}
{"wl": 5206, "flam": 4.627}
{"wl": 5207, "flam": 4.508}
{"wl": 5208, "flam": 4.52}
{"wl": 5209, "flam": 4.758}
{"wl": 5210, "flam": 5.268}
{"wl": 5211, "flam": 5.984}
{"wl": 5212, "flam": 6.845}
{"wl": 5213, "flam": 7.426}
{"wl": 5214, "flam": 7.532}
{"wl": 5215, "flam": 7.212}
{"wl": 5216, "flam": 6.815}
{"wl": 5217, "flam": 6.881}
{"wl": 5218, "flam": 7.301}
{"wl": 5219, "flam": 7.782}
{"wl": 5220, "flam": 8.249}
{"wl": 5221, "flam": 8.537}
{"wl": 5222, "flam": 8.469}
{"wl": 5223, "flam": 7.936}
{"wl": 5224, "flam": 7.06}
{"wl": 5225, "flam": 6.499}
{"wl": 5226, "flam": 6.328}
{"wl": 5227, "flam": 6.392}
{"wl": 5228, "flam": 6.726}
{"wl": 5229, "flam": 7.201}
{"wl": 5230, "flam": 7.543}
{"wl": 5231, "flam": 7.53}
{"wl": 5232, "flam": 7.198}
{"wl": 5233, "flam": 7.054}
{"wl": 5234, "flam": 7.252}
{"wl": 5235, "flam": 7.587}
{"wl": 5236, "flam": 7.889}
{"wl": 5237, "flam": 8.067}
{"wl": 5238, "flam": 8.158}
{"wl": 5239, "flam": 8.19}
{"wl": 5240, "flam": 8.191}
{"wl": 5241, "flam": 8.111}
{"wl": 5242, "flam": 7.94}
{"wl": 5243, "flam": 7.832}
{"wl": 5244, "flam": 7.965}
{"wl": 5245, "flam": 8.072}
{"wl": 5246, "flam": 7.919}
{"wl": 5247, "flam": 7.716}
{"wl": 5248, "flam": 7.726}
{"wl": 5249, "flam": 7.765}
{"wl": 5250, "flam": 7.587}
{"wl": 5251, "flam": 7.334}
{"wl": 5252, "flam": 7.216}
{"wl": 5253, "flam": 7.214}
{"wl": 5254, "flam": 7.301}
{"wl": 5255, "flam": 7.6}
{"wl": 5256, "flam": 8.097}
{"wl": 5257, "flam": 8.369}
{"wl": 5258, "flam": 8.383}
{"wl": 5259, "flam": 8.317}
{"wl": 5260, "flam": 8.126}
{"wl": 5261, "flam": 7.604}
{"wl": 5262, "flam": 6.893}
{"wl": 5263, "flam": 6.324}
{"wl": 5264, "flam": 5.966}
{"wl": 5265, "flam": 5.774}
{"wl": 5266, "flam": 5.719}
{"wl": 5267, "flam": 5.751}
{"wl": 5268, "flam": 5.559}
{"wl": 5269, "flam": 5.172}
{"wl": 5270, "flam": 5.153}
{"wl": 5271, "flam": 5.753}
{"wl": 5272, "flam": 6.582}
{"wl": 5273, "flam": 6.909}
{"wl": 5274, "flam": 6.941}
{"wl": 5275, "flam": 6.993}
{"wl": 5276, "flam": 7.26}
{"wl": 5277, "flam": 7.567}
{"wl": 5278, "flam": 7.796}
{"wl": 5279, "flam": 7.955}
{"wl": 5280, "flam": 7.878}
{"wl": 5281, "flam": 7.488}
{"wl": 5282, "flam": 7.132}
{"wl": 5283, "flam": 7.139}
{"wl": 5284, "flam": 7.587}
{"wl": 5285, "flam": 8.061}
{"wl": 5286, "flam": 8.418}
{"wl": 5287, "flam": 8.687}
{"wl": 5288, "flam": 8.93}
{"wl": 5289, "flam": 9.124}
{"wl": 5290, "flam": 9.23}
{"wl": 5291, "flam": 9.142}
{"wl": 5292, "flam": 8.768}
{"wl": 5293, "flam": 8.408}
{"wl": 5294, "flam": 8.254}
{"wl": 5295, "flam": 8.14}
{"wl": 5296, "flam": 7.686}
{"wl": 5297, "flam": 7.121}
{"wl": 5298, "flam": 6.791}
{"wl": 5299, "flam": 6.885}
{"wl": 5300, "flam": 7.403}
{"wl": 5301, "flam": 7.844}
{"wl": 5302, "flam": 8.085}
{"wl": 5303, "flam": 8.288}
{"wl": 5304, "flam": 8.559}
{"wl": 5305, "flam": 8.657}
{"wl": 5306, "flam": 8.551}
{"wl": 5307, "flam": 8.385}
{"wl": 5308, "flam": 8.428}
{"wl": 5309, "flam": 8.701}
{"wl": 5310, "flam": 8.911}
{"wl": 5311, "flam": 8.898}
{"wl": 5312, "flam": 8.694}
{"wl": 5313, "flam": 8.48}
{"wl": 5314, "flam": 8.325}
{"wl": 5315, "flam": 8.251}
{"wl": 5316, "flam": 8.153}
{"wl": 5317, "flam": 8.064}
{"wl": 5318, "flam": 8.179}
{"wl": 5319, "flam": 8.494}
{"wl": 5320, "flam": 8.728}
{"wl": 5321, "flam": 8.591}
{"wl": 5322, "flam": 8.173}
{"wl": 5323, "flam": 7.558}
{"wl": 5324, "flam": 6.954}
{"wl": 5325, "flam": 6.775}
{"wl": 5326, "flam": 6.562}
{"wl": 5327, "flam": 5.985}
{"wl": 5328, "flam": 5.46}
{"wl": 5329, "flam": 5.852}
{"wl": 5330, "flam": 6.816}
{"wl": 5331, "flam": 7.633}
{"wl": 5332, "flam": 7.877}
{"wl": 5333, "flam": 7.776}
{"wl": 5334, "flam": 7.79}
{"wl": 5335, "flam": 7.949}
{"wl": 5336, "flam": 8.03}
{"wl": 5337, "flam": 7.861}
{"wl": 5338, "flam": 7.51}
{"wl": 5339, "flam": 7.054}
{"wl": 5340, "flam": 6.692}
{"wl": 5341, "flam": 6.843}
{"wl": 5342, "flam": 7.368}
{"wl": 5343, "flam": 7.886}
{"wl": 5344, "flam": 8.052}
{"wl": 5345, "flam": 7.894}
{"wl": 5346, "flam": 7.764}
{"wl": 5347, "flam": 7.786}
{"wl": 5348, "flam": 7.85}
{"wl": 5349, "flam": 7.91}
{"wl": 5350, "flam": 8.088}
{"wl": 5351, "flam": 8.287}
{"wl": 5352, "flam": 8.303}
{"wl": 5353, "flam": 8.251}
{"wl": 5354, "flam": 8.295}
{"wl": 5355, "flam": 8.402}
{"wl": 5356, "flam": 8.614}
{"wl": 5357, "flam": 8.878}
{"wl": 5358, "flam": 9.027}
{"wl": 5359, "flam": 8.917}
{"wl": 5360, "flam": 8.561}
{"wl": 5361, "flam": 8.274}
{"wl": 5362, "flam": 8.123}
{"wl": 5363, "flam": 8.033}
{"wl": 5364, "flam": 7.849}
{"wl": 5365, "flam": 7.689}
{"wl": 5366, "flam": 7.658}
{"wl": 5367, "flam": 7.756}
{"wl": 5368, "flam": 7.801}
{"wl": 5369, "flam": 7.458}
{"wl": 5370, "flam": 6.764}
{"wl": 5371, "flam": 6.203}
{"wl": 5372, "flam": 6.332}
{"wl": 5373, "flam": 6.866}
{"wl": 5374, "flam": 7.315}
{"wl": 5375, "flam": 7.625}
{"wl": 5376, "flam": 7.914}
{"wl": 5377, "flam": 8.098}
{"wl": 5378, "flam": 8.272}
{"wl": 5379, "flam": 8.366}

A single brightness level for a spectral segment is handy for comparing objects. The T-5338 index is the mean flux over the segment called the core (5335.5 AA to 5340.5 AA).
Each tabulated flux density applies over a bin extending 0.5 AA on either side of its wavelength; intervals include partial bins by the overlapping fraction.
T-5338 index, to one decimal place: 7.4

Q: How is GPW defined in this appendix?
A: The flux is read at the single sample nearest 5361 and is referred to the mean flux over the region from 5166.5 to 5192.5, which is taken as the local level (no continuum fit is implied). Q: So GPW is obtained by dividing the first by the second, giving 1.89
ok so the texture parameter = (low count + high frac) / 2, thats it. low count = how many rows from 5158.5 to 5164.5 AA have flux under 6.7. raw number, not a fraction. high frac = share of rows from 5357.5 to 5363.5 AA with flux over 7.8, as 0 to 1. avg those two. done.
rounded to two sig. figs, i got 2.0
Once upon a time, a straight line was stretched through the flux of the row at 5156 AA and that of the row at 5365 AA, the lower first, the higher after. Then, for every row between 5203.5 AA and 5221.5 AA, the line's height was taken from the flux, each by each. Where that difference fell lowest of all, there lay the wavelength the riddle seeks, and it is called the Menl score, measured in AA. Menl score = 5207 AA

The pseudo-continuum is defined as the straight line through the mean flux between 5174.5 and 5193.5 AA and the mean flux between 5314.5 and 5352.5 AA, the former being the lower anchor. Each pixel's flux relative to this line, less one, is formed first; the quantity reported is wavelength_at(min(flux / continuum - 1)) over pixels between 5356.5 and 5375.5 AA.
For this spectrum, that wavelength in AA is 5371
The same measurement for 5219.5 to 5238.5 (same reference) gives 5226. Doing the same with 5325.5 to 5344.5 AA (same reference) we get 5328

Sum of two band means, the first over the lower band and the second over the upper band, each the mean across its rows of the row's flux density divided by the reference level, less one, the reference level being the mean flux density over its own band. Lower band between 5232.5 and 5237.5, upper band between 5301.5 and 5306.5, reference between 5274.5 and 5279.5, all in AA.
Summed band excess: 0.13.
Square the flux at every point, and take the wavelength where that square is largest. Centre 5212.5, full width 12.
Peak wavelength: 5214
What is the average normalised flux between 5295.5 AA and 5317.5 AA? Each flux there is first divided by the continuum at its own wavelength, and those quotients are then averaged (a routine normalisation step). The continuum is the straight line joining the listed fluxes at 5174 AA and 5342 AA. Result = 1.23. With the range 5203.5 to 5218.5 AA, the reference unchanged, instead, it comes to 1.31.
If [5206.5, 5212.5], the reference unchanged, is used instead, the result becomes 1.17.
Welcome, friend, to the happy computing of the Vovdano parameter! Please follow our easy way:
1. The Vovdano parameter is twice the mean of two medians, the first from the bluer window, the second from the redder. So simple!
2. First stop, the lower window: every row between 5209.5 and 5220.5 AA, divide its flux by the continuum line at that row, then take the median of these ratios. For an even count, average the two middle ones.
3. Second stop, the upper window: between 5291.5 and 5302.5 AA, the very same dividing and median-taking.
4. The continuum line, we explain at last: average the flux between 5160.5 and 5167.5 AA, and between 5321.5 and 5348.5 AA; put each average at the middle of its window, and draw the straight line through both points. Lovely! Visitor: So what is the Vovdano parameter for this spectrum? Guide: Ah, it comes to 2.33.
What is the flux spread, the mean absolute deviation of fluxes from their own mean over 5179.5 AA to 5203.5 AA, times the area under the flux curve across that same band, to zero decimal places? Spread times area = 158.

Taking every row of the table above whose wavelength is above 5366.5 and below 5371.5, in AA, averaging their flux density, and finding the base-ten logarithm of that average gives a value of 0.86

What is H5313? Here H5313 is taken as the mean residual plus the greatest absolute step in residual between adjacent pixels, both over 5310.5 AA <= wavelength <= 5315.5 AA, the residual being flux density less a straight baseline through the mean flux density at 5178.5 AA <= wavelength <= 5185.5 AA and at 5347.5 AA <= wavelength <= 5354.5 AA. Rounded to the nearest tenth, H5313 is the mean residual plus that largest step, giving 1.7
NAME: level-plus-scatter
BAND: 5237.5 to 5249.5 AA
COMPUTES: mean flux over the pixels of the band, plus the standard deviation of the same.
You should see 8.1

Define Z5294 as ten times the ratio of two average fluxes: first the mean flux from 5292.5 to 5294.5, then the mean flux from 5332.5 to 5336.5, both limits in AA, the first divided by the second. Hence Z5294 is 10.6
